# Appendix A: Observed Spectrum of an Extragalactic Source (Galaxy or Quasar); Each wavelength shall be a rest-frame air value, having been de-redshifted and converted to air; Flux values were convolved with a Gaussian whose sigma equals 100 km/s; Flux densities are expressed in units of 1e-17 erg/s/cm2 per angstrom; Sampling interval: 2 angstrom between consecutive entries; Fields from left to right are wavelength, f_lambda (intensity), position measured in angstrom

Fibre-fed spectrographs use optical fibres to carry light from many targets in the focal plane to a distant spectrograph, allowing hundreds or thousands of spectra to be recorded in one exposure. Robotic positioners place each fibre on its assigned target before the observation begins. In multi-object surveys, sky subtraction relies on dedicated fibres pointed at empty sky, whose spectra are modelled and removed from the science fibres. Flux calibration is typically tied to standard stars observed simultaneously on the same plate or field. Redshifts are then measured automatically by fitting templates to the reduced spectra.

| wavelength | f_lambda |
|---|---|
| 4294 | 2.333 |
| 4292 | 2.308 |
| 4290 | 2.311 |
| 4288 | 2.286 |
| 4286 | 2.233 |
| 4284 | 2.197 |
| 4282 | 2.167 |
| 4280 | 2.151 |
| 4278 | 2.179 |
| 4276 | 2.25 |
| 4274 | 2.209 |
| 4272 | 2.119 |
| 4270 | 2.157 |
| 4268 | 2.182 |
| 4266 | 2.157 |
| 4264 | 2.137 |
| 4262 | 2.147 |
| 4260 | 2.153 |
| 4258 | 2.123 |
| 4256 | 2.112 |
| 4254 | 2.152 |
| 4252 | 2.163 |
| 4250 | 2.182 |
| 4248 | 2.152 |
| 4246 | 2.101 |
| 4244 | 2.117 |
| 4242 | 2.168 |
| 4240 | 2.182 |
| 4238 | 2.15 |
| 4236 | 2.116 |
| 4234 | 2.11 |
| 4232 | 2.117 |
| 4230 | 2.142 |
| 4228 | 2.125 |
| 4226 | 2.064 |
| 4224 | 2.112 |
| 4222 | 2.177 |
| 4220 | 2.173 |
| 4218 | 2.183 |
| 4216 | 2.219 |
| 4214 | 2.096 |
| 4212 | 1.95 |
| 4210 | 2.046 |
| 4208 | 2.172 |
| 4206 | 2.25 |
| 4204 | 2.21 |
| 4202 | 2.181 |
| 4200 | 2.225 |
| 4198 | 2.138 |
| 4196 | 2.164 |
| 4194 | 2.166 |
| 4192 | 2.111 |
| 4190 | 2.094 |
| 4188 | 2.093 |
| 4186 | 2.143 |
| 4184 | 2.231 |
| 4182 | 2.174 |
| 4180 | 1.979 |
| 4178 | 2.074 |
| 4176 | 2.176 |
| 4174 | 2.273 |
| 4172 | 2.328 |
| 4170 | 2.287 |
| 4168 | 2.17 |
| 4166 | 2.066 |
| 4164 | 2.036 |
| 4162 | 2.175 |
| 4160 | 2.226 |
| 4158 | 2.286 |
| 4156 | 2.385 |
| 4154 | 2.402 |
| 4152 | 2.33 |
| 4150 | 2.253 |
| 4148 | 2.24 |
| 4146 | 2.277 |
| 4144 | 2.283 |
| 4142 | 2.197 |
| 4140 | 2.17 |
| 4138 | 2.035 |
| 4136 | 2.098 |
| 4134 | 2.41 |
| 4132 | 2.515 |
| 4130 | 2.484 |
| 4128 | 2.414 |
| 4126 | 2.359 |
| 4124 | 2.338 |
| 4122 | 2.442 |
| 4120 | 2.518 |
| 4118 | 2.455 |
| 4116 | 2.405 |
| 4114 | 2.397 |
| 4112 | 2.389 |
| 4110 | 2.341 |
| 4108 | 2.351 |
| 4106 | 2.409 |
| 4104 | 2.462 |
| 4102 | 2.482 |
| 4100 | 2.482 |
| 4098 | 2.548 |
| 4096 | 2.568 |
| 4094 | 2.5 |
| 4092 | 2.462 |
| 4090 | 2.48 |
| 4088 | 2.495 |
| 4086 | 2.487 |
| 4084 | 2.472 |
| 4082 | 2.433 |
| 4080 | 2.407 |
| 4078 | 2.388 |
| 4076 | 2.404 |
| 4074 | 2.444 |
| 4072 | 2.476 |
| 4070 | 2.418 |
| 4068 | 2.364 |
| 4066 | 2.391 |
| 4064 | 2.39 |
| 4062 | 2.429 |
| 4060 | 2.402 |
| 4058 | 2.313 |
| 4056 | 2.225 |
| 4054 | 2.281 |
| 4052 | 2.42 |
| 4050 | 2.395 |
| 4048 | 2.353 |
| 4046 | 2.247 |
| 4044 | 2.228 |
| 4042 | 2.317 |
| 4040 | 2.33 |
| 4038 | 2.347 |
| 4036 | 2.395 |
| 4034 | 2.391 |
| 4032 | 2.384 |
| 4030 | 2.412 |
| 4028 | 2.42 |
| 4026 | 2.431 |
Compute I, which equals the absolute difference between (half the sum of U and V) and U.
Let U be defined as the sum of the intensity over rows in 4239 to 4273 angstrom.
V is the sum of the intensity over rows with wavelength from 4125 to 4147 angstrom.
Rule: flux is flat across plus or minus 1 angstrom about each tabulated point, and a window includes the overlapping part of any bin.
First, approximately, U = 36.5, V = 25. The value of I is 6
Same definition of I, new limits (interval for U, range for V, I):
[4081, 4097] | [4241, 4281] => 12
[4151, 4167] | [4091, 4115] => 6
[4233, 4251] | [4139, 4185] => 16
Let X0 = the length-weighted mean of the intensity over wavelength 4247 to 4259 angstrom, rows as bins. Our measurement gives 2.15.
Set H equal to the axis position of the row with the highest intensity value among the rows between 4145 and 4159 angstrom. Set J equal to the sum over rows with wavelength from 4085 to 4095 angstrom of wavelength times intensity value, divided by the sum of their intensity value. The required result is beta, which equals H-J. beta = 64.0 angstrom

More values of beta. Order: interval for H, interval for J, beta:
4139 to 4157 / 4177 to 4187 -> -28.1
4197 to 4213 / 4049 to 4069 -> 147.0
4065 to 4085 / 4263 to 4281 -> -200.0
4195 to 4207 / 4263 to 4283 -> -67.0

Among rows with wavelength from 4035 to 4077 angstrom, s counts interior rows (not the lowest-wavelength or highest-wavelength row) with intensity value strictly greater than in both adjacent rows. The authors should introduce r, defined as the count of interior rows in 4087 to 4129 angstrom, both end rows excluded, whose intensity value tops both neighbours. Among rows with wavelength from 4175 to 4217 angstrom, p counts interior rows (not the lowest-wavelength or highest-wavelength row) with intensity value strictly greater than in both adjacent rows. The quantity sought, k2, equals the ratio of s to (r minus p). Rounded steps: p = 4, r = 2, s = 4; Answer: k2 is -2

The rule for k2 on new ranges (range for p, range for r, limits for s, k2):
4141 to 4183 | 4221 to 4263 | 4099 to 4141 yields 2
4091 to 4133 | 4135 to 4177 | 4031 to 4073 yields 4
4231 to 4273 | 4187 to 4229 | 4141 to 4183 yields 3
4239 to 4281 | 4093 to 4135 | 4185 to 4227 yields -5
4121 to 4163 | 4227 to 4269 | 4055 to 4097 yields 4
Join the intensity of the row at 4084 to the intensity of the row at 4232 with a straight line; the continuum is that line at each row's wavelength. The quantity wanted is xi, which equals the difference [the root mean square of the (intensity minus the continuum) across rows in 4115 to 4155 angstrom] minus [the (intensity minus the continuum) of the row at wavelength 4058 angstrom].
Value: 0.34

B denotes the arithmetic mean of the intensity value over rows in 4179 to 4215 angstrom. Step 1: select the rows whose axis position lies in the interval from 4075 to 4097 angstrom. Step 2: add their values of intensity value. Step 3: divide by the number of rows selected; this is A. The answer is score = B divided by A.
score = 0.87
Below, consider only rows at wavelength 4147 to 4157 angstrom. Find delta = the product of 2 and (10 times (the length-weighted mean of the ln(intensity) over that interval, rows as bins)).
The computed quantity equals 16.8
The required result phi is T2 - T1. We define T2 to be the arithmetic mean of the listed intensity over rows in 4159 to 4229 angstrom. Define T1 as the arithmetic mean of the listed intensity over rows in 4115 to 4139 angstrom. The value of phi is -0.22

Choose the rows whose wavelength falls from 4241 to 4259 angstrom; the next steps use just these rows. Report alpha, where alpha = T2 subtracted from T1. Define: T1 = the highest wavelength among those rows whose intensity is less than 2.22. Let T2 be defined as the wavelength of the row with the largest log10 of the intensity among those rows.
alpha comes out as 8 angstrom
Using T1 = 4258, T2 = 4250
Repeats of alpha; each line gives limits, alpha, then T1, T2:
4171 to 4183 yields 10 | 4182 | 4172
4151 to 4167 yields 12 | 4166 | 4154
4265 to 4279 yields 2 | 4278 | 4276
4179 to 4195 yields 10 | 4194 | 4184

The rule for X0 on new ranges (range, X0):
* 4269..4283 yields 2.18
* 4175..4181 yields 2.08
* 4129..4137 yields 2.38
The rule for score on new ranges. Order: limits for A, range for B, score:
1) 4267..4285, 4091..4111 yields 1.13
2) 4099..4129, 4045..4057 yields 0.96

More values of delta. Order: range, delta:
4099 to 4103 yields 18.2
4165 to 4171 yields 15.5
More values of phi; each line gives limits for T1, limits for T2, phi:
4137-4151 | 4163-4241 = -0.06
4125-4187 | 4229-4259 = -0.10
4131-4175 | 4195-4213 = -0.10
